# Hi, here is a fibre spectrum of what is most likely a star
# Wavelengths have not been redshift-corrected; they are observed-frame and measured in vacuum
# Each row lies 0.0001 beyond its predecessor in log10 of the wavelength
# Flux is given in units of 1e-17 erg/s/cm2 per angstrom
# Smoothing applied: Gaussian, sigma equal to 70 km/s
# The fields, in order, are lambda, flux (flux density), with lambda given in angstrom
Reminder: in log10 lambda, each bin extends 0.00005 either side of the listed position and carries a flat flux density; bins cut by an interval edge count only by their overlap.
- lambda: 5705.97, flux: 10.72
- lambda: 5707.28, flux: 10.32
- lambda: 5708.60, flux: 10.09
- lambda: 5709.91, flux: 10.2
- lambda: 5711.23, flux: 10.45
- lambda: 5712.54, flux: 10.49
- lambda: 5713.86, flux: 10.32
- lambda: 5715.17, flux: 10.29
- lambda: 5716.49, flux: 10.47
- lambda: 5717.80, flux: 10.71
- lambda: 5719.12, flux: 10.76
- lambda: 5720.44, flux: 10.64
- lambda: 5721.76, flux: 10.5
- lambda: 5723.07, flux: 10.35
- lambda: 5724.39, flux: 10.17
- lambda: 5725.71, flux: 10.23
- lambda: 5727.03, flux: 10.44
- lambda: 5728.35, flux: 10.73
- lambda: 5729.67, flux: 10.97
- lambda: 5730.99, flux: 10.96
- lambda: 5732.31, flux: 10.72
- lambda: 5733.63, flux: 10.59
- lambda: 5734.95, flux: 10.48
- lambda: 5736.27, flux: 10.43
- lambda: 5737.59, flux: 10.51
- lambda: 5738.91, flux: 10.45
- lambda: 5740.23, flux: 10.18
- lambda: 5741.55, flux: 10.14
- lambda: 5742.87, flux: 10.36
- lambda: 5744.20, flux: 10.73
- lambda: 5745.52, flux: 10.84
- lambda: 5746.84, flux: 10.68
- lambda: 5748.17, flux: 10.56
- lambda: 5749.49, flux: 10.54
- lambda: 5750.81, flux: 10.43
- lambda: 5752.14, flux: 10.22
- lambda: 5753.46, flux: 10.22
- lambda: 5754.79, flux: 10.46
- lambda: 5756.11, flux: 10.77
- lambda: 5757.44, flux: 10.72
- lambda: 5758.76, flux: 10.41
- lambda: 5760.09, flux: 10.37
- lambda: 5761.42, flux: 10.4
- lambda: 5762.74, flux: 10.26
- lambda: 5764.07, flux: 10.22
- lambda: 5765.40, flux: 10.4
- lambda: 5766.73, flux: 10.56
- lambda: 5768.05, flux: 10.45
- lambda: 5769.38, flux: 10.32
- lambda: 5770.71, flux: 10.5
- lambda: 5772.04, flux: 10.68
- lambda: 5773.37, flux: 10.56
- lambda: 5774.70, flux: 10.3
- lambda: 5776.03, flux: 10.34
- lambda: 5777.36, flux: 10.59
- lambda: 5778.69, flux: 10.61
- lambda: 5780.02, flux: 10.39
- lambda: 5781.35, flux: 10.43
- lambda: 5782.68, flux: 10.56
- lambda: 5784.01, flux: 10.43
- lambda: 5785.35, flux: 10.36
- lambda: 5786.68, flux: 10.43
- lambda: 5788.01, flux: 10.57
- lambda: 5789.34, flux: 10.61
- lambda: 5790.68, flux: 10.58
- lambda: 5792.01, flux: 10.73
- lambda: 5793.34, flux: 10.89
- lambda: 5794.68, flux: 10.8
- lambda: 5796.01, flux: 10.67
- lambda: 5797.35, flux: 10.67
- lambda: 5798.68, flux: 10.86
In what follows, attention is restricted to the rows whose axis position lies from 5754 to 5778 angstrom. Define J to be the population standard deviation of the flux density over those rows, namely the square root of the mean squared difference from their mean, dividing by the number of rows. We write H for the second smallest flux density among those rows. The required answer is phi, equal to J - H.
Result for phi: -10.11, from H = 10.26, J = 0.154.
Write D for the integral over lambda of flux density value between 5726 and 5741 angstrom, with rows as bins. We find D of 159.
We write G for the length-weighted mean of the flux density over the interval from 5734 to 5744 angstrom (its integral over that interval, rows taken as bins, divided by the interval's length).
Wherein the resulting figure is 10.4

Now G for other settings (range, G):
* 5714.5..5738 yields 10.6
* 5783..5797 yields 10.6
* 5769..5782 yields 10.5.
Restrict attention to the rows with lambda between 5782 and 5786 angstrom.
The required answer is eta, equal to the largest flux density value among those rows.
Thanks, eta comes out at 10.56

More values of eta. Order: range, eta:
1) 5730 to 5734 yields 10.96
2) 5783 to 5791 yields 10.61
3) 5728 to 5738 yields 10.97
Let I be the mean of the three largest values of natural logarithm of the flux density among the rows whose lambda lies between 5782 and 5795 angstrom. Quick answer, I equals 2.38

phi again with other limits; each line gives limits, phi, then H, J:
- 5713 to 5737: -10.00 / 10.23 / 0.228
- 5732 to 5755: -9.99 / 10.18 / 0.193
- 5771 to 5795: -10.18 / 10.34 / 0.158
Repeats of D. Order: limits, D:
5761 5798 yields 389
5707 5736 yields 304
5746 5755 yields 94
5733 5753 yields 210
